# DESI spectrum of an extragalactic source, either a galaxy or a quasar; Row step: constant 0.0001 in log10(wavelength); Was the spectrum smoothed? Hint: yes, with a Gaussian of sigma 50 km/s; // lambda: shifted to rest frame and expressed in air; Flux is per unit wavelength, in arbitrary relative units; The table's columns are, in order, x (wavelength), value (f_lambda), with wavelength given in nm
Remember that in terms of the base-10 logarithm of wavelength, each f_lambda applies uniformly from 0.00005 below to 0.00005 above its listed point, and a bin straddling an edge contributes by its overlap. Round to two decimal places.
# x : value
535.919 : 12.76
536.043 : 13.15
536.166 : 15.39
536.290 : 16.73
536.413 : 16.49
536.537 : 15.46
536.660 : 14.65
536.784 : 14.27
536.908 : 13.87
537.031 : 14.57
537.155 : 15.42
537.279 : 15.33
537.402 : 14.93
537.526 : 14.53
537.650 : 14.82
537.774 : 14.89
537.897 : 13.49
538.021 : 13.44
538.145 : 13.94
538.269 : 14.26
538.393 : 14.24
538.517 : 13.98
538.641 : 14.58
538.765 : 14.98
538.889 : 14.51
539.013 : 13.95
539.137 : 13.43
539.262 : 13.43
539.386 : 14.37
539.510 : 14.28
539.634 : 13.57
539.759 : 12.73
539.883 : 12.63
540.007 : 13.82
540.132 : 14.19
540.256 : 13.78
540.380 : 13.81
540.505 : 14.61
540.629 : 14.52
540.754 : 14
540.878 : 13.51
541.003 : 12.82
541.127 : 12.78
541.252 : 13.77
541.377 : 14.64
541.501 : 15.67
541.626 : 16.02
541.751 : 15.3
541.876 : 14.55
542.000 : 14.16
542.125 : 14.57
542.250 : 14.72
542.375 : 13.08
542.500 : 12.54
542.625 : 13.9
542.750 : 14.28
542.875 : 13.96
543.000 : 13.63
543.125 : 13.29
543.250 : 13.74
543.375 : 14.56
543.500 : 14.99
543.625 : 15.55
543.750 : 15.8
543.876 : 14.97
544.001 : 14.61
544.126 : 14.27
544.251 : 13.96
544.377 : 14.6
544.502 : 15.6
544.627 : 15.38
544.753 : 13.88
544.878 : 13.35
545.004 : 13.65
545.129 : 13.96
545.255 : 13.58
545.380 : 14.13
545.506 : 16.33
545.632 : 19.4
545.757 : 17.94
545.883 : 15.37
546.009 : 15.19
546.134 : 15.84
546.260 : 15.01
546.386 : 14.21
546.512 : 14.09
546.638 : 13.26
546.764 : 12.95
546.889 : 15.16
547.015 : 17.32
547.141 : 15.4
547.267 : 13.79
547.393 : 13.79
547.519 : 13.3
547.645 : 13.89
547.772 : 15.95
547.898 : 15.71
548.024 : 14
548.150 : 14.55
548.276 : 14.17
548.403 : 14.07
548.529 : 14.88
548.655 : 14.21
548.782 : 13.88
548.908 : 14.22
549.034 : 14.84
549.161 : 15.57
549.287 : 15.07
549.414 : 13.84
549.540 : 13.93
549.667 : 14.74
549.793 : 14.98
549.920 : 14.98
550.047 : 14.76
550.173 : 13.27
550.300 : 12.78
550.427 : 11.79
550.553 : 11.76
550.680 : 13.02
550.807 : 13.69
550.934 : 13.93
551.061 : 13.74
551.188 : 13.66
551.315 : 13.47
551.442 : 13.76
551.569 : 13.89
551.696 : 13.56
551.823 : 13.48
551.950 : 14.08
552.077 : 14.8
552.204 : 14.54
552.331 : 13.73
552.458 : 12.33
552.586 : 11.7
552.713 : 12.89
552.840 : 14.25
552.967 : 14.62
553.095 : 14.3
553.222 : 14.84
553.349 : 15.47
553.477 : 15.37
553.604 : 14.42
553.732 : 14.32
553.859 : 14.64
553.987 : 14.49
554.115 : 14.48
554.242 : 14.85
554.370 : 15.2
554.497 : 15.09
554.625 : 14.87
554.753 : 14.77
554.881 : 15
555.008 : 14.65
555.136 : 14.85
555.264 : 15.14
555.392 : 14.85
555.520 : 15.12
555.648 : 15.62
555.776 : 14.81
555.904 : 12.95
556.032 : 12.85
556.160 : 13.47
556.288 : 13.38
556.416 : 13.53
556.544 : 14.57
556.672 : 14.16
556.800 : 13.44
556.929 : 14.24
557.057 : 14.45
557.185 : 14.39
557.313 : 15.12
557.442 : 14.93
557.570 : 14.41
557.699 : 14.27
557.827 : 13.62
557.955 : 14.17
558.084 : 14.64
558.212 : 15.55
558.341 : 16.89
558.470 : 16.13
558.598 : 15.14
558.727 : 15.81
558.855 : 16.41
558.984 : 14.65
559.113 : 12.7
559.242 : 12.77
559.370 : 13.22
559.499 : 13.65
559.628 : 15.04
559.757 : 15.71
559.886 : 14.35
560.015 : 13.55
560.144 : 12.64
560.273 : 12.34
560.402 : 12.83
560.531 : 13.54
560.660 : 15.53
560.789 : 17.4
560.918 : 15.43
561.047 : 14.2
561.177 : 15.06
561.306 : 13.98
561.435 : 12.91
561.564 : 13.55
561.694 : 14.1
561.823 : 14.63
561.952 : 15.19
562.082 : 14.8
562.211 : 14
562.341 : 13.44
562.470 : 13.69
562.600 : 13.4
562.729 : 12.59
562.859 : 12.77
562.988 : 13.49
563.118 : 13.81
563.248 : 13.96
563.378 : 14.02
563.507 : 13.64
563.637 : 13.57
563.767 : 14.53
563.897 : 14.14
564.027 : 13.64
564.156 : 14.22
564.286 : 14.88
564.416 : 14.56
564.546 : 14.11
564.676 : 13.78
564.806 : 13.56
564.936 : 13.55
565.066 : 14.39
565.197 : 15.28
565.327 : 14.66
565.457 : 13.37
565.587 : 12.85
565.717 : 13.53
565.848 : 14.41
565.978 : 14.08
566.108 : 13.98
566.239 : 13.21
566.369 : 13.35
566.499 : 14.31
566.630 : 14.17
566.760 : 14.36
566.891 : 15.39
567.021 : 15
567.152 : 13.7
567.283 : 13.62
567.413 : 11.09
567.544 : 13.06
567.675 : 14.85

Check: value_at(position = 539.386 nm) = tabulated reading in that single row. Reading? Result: 14.37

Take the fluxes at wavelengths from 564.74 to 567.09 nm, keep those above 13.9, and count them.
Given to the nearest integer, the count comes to 11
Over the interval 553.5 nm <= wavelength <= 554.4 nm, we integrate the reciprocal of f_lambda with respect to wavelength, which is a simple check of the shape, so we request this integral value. 0.061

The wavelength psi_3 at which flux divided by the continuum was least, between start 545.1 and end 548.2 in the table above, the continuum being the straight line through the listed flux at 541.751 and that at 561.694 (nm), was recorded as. 546.764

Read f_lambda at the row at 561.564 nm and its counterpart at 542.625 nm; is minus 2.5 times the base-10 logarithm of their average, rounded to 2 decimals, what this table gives -2.84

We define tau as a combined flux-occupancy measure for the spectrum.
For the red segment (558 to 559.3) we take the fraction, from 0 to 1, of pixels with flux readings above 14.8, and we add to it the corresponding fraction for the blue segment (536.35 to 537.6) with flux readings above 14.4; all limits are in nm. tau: 1.4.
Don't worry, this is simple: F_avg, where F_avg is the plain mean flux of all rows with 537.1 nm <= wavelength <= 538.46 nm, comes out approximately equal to 14.5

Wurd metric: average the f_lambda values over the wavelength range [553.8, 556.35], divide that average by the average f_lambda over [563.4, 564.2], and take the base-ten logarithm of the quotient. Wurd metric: 0.018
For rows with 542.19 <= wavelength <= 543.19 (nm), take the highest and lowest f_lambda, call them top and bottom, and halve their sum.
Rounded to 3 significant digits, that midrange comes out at 13.6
